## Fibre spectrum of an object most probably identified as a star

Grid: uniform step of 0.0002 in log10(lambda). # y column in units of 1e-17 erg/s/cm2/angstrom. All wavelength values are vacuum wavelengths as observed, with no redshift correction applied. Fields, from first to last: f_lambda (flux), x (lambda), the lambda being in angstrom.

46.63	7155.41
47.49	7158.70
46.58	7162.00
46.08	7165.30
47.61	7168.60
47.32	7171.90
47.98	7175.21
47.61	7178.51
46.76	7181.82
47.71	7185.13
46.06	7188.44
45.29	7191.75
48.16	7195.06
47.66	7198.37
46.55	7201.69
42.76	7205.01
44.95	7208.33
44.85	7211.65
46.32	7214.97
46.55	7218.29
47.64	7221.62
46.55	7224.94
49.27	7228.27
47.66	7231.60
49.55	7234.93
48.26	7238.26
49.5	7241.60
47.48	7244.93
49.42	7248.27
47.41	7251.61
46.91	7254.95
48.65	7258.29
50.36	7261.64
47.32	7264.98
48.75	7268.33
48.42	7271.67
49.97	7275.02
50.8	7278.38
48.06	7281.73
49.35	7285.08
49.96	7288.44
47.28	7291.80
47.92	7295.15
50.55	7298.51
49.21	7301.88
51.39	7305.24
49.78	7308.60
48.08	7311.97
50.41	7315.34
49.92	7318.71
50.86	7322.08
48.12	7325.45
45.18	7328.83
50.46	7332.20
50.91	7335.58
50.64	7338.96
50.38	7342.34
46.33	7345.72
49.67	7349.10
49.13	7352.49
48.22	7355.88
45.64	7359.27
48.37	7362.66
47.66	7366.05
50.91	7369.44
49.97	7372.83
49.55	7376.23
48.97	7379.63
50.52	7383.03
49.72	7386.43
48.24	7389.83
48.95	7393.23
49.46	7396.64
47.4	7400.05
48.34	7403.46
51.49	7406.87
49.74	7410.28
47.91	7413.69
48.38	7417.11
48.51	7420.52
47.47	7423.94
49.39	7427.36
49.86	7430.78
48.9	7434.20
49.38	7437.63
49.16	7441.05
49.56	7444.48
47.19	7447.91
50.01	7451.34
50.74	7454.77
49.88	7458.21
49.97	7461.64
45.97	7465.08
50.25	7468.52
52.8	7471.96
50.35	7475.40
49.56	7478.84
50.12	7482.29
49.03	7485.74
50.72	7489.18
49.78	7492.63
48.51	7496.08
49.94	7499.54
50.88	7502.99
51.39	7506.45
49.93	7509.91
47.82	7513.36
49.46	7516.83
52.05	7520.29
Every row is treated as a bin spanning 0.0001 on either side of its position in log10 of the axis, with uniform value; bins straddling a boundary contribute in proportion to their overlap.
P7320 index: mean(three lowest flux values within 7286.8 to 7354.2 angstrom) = 46.3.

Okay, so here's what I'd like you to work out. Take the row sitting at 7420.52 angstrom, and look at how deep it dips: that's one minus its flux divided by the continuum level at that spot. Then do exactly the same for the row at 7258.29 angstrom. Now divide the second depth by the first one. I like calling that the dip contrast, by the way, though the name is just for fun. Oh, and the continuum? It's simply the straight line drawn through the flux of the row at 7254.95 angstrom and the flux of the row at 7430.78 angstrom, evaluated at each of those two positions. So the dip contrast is -1.5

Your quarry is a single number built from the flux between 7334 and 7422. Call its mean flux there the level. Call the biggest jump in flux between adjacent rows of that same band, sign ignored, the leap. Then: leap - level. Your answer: -45.0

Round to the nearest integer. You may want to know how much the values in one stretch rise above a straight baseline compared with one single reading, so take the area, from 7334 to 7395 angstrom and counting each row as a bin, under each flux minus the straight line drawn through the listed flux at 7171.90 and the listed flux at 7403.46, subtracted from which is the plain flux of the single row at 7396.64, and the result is 7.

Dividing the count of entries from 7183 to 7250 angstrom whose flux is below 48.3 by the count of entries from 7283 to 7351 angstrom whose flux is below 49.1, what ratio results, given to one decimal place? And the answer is 2.7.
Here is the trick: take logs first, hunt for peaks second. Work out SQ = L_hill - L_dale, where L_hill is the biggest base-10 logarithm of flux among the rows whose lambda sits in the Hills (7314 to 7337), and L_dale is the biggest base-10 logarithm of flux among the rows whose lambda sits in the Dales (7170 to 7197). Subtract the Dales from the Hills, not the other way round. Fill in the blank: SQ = 0.024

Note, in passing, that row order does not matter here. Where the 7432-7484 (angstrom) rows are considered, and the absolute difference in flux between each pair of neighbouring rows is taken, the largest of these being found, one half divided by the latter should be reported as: 0.117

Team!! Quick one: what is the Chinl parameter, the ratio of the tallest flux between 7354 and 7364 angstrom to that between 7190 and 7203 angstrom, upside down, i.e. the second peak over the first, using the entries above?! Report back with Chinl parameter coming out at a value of 0.996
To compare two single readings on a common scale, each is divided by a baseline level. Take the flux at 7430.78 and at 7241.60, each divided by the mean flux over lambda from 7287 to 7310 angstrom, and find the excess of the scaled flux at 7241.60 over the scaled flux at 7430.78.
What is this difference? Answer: -0.01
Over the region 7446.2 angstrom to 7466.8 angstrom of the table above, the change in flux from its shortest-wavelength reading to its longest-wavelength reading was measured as -1.2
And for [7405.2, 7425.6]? -4.0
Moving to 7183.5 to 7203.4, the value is -1.2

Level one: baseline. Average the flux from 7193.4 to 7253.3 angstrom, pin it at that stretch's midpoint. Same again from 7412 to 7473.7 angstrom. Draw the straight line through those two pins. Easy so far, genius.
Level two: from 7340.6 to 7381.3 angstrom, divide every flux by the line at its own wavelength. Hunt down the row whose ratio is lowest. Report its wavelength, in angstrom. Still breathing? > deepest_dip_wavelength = 7359.27 angstrom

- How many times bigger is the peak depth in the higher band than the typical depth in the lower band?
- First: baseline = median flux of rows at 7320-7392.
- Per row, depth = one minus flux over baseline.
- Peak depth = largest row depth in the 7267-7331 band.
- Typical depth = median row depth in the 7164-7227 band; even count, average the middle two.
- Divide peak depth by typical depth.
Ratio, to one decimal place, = 1.5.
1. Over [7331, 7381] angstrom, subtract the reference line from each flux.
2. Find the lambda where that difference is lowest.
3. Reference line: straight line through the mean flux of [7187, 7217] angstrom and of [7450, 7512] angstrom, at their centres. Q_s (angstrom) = 7359.27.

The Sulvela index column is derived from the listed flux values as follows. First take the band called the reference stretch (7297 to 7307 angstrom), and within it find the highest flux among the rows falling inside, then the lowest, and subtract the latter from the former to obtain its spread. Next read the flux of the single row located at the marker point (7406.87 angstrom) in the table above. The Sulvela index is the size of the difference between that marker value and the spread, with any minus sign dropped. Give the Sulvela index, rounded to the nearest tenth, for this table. 49.3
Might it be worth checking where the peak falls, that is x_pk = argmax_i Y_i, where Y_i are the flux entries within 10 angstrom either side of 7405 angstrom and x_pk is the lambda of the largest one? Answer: 7406.87 angstrom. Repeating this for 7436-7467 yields 7454.77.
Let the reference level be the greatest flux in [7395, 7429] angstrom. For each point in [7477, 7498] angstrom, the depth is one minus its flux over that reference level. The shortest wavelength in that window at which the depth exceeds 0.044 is 7485.74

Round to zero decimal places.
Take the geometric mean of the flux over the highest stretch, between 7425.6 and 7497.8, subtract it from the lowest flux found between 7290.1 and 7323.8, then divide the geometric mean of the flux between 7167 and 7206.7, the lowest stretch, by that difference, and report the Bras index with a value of -21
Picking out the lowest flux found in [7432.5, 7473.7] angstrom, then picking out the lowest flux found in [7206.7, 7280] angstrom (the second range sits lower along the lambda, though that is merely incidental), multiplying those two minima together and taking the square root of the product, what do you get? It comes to 45.4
